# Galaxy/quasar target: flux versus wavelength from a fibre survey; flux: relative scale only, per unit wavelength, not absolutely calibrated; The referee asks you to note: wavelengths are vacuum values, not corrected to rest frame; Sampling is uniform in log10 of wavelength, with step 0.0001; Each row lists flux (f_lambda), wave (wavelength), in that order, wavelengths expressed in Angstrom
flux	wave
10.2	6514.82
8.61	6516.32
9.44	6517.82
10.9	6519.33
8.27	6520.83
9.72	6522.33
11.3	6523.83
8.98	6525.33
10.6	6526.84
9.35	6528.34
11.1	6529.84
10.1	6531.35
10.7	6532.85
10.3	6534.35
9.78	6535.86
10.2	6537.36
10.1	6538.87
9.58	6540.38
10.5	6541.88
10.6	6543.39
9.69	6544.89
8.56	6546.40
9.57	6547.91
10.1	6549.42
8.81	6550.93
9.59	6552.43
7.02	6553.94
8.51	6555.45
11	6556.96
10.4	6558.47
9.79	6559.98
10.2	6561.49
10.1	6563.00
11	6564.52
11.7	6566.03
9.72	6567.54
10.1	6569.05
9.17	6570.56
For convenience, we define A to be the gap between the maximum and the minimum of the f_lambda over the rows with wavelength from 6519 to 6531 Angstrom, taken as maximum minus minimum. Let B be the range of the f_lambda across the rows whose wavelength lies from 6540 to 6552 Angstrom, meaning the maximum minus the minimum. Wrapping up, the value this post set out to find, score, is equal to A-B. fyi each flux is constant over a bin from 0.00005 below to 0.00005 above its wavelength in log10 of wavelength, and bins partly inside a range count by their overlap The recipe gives 1.0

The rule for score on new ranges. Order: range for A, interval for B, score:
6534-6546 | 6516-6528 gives -2.0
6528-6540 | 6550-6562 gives -2.2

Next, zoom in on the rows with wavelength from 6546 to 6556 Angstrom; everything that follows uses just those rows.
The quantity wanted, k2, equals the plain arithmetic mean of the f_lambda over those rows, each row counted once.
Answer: 8.9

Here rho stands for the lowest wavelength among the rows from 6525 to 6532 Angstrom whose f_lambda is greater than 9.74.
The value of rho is 6526.84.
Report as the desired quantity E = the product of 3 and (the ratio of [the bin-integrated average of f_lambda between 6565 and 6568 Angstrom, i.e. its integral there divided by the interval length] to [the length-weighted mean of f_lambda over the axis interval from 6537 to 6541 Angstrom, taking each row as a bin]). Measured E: 3.3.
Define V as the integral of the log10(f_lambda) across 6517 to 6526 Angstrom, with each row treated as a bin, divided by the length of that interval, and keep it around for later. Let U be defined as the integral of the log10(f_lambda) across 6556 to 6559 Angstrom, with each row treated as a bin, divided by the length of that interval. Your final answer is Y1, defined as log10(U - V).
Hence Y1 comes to -1.44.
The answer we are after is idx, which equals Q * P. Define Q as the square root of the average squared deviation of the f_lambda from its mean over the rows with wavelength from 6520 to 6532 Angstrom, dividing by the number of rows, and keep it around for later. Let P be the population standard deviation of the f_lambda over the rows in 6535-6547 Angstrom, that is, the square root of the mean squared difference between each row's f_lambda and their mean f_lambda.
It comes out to 0.60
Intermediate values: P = 0.6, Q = 1.0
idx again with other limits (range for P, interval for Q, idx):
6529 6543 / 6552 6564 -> 0.51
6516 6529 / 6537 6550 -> 0.58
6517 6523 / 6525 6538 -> 0.59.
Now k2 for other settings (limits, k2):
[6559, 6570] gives 10.4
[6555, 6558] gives 9.8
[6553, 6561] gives 9.3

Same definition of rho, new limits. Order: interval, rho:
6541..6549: 6541.88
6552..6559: 6556.96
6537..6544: 6537.36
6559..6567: 6559.98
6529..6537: 6529.84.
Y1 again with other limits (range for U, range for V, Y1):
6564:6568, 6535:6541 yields -1.39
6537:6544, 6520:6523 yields -1.28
